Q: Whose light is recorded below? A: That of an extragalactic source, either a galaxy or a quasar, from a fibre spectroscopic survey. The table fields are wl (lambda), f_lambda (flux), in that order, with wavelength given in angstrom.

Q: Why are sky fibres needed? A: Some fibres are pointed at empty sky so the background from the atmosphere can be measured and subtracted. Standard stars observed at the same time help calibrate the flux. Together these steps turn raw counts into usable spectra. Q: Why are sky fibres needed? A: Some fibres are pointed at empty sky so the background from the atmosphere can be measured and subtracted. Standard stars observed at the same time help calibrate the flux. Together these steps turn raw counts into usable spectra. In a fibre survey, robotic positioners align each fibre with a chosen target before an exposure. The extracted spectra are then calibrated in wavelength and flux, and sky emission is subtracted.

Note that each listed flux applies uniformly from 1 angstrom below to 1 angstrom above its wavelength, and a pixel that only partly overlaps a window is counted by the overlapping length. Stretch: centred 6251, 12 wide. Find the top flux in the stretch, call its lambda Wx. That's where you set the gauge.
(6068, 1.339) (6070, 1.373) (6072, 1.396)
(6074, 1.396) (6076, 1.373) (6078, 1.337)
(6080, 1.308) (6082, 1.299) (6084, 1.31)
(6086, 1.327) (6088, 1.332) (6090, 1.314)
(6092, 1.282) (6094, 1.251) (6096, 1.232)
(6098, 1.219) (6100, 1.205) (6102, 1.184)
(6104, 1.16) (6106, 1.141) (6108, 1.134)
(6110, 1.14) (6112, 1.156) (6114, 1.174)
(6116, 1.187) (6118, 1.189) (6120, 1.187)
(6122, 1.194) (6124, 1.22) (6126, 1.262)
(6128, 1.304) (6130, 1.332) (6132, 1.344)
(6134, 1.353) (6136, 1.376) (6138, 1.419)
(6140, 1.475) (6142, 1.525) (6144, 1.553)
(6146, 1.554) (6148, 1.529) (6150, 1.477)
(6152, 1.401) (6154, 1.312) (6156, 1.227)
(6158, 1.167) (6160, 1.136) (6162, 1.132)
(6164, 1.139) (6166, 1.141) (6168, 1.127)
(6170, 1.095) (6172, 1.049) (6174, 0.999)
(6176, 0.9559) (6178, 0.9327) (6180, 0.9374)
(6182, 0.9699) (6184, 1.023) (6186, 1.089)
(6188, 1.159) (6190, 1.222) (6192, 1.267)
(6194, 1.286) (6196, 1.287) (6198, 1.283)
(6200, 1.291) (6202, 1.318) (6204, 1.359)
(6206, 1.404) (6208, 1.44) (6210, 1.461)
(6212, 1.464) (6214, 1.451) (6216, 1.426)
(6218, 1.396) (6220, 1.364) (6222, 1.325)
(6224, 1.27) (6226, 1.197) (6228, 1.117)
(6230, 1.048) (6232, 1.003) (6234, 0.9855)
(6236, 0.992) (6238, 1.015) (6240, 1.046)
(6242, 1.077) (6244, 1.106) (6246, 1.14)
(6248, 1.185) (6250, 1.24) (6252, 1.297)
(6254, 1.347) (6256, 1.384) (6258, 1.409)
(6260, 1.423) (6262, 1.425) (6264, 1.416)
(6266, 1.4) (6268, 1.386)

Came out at 6256 angstrom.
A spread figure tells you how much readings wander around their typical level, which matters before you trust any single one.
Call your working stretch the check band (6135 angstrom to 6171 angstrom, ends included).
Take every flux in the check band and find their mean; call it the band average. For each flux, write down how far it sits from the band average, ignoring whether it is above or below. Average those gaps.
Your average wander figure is 0.16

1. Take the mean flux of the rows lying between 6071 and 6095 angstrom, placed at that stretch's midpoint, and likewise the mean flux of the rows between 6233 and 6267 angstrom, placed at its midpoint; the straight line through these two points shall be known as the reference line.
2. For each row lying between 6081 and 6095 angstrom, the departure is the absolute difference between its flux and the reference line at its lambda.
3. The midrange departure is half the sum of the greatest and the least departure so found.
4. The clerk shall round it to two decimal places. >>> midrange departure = 0.04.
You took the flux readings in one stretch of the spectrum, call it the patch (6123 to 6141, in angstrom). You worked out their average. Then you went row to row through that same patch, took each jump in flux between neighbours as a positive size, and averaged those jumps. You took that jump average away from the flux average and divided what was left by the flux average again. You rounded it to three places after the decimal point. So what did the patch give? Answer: 0.976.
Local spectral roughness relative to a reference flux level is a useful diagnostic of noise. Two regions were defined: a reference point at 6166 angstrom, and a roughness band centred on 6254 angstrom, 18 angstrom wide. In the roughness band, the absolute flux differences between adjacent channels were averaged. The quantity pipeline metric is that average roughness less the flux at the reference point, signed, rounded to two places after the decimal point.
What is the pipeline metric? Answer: -1.11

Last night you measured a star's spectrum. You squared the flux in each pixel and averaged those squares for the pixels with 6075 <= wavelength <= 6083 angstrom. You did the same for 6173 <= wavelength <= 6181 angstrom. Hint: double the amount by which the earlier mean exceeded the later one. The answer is 1.7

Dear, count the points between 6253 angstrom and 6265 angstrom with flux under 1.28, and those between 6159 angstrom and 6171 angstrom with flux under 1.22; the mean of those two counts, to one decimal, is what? 3.0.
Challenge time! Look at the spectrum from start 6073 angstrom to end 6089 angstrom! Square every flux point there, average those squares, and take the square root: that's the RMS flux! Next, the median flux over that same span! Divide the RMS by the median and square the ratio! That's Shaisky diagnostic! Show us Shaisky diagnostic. 1.01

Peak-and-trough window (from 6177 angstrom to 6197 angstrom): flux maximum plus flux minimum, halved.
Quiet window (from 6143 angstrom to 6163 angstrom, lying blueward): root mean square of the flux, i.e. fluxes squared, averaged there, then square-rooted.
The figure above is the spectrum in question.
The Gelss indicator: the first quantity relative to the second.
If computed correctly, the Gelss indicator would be 0.82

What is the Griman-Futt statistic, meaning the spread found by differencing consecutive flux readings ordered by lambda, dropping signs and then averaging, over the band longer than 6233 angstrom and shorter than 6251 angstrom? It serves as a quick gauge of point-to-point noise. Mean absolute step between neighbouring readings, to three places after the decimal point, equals 0.032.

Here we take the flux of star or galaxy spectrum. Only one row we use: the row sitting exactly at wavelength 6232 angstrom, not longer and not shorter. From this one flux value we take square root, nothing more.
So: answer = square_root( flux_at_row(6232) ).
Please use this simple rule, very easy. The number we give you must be 1.001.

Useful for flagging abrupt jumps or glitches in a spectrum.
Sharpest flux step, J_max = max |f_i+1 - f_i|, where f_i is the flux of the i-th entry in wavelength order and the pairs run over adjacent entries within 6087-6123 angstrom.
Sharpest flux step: 0.032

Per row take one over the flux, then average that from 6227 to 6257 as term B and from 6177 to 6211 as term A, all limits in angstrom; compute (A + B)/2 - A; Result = 0.03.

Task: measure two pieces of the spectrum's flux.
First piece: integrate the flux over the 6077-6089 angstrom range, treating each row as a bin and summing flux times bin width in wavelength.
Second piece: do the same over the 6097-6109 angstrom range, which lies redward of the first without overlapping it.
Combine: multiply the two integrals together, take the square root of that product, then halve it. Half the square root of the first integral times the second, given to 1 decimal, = 7.5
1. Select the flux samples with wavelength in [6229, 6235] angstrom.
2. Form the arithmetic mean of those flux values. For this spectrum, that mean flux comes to 1.01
